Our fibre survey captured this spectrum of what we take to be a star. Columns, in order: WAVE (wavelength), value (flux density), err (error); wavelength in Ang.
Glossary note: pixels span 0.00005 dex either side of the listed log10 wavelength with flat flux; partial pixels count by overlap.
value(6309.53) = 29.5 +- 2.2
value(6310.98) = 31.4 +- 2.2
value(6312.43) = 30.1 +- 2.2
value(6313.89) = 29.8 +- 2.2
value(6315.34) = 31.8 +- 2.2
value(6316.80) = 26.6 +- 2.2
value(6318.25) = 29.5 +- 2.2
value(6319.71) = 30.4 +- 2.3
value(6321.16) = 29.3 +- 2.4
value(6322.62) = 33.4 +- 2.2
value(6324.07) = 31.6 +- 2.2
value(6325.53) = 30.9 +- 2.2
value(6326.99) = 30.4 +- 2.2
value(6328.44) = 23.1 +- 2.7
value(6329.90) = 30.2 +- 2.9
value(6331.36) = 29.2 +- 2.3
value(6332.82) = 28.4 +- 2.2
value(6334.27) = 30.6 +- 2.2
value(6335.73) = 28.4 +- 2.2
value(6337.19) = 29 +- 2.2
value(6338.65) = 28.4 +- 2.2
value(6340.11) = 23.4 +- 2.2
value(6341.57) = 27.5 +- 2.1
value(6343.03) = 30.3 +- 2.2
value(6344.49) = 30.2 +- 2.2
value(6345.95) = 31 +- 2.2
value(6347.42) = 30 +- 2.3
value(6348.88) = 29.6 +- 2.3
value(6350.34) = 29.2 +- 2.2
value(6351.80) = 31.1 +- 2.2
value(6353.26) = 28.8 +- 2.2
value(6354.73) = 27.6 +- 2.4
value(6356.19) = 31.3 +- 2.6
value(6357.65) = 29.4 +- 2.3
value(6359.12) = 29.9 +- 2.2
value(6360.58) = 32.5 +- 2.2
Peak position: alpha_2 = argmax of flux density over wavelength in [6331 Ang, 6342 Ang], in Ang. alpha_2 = 6334.27 Ang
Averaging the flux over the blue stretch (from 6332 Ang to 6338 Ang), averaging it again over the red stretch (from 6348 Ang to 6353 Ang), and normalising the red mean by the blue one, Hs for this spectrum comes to 1.03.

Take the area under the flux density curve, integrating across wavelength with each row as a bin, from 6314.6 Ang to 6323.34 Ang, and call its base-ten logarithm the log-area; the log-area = 2.42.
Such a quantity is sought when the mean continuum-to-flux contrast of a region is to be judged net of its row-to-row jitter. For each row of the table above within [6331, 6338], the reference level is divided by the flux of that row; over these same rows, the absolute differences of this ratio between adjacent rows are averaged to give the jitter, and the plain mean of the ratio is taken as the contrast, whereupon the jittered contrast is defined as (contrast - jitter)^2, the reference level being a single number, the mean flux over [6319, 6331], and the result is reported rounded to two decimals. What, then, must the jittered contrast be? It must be 0.96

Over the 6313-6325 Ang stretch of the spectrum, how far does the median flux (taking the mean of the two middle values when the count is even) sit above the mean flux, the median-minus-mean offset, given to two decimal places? -0.20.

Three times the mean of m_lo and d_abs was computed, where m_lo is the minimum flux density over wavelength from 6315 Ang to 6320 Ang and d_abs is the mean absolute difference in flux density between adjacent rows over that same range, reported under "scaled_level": 44.4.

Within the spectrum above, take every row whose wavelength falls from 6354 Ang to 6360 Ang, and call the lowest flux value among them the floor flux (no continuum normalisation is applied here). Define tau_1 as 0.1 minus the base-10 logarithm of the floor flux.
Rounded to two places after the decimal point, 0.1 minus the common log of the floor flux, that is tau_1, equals -1.34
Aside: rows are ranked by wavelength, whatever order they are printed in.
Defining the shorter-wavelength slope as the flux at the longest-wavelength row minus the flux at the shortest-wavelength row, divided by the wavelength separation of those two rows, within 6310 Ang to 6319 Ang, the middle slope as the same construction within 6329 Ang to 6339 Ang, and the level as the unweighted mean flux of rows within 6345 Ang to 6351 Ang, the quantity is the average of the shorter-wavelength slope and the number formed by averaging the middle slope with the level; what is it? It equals 7.31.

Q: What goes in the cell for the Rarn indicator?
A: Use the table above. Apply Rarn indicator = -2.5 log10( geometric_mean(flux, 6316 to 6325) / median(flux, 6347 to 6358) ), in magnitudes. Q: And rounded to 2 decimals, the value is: -0.02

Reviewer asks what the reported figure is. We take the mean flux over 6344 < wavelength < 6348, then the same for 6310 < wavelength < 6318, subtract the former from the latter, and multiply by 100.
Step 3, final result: -46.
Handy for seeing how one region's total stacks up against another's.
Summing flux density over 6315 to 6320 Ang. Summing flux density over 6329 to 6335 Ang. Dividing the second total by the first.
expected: 1.00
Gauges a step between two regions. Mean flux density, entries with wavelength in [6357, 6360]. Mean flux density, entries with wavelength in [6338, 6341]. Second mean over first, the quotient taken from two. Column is 1.13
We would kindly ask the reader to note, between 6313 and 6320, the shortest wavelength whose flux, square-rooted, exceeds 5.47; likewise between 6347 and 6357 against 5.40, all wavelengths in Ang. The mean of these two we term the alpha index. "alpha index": 6331.4 Ang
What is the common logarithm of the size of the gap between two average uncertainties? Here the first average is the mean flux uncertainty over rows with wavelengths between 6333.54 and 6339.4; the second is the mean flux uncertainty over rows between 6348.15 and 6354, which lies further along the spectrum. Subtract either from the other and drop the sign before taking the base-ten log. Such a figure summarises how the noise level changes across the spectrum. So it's -1.6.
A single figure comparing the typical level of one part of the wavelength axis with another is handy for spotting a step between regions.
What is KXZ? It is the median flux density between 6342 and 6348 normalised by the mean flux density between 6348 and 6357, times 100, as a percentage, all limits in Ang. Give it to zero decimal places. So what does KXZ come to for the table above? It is 102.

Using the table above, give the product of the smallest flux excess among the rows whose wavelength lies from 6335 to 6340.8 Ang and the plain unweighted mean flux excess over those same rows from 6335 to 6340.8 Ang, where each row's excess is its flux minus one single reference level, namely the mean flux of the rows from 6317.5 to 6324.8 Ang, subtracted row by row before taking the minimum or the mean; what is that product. 26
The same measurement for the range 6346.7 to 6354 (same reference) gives 2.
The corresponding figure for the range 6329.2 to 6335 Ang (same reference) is 3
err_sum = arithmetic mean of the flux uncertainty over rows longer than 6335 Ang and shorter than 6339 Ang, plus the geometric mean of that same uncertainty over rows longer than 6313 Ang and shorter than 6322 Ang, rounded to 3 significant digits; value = 4.45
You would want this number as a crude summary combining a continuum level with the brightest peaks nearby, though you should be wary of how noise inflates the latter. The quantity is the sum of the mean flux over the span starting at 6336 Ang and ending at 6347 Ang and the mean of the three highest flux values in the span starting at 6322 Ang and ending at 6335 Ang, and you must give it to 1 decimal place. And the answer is 60.5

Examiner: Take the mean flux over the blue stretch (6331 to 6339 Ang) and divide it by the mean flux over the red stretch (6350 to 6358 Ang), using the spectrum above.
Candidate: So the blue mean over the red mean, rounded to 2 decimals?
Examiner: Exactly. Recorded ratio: 0.98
